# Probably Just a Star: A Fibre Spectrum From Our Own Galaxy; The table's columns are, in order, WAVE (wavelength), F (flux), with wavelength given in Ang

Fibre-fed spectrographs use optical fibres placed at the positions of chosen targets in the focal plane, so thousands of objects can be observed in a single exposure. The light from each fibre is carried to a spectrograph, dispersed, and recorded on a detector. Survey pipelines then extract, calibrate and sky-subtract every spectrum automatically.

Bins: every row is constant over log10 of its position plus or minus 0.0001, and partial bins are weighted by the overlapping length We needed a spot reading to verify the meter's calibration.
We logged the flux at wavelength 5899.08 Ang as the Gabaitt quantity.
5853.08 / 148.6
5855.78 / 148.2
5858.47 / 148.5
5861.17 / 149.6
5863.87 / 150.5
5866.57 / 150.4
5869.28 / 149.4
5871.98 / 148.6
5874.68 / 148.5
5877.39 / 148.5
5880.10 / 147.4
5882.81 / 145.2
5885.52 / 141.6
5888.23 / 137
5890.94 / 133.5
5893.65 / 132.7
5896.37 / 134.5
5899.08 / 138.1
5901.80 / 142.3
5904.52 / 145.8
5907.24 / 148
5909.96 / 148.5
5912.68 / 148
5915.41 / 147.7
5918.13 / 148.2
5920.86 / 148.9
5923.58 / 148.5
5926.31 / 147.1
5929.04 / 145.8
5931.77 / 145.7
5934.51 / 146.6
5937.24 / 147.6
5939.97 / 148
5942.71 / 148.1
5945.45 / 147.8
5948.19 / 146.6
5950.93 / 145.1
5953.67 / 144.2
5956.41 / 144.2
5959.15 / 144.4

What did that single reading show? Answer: 138.1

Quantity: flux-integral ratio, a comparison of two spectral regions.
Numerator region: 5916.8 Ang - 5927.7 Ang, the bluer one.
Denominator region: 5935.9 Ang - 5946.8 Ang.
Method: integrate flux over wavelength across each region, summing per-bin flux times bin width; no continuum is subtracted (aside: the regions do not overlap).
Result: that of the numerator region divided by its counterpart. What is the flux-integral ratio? 1.00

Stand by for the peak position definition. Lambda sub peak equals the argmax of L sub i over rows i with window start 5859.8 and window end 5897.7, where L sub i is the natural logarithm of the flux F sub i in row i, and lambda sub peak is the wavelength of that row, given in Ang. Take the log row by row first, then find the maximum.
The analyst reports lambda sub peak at 5863.87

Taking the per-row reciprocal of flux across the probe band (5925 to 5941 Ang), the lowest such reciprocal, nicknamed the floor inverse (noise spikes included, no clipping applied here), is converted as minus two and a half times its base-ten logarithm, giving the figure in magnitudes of 5.426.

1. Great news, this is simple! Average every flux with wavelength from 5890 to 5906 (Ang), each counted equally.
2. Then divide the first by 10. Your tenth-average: 13.8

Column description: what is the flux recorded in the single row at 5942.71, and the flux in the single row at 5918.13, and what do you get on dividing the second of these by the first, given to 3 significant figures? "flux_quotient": 1.00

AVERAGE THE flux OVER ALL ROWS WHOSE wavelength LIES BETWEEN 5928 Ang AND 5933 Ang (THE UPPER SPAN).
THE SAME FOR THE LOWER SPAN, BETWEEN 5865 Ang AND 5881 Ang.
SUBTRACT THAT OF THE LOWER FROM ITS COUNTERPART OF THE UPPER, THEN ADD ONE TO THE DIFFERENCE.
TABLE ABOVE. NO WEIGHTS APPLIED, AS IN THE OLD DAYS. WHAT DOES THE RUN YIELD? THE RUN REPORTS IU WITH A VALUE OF -2.0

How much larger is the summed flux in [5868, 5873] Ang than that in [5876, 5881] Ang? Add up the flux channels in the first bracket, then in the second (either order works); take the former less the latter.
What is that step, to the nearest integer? 2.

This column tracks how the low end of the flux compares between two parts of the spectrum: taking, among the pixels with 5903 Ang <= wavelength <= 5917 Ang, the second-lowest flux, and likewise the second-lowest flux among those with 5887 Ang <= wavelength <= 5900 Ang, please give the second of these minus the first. -14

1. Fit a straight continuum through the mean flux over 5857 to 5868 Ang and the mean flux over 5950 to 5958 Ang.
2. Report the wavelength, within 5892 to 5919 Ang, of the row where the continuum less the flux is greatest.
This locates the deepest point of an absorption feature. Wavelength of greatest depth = 5893.65 Ang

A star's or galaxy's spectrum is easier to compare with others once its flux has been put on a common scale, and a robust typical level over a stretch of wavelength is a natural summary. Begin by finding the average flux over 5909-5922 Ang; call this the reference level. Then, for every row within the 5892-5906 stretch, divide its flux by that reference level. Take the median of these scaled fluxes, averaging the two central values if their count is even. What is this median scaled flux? 0.93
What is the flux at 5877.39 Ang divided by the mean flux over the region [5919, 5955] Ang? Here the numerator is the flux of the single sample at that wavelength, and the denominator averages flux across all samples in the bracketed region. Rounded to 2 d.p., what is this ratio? 1.01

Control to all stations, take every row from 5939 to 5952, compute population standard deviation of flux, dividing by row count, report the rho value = 1.1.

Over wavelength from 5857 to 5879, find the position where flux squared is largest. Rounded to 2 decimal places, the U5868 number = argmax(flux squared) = 5863.87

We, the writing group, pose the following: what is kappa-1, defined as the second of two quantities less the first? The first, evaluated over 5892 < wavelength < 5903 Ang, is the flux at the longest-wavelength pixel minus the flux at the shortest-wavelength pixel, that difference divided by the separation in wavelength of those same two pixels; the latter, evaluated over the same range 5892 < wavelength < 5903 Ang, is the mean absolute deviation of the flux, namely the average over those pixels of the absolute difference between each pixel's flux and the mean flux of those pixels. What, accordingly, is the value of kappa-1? 2.1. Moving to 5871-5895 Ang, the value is 6.4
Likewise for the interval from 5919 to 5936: 1.2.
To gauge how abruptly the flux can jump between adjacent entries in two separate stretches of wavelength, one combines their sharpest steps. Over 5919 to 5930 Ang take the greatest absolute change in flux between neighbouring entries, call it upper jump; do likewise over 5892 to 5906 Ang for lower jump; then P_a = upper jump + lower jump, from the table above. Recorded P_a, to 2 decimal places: 5.60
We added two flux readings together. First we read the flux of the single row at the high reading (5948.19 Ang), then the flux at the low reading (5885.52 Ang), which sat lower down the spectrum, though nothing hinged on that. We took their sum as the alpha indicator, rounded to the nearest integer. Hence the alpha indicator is 288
